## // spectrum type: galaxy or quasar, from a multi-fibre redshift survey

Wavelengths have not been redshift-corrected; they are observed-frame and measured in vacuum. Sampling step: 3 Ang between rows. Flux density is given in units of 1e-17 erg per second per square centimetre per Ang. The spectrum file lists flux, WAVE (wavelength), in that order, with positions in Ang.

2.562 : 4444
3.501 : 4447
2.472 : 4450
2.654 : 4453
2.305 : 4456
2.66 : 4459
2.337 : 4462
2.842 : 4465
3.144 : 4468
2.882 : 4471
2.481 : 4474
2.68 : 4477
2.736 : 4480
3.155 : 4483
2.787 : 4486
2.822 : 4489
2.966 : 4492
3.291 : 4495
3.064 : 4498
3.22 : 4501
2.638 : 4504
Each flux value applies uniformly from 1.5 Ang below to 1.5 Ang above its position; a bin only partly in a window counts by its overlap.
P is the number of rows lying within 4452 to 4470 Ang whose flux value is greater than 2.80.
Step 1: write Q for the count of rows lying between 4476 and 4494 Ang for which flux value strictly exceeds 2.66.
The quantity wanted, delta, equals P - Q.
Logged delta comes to -4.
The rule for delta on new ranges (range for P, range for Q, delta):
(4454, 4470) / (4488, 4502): -3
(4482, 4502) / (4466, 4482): 2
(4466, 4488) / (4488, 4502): -2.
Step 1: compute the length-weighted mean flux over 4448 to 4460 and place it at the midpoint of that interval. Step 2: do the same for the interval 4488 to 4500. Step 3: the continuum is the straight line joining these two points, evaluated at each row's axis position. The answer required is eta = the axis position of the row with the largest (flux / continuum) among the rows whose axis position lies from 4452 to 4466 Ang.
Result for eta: 4465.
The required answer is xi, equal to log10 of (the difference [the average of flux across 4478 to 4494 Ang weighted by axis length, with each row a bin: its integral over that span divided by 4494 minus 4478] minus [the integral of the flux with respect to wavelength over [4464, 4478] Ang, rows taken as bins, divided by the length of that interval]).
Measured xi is -1.0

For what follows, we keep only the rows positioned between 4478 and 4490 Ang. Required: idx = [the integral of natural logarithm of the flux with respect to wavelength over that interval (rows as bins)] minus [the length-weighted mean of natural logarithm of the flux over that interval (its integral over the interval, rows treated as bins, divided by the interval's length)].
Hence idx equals 11.58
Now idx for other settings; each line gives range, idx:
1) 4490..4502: 12.50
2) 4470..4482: 10.93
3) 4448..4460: 10.29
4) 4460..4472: 11.23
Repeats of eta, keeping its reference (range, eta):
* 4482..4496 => 4483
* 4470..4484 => 4483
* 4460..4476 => 4468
